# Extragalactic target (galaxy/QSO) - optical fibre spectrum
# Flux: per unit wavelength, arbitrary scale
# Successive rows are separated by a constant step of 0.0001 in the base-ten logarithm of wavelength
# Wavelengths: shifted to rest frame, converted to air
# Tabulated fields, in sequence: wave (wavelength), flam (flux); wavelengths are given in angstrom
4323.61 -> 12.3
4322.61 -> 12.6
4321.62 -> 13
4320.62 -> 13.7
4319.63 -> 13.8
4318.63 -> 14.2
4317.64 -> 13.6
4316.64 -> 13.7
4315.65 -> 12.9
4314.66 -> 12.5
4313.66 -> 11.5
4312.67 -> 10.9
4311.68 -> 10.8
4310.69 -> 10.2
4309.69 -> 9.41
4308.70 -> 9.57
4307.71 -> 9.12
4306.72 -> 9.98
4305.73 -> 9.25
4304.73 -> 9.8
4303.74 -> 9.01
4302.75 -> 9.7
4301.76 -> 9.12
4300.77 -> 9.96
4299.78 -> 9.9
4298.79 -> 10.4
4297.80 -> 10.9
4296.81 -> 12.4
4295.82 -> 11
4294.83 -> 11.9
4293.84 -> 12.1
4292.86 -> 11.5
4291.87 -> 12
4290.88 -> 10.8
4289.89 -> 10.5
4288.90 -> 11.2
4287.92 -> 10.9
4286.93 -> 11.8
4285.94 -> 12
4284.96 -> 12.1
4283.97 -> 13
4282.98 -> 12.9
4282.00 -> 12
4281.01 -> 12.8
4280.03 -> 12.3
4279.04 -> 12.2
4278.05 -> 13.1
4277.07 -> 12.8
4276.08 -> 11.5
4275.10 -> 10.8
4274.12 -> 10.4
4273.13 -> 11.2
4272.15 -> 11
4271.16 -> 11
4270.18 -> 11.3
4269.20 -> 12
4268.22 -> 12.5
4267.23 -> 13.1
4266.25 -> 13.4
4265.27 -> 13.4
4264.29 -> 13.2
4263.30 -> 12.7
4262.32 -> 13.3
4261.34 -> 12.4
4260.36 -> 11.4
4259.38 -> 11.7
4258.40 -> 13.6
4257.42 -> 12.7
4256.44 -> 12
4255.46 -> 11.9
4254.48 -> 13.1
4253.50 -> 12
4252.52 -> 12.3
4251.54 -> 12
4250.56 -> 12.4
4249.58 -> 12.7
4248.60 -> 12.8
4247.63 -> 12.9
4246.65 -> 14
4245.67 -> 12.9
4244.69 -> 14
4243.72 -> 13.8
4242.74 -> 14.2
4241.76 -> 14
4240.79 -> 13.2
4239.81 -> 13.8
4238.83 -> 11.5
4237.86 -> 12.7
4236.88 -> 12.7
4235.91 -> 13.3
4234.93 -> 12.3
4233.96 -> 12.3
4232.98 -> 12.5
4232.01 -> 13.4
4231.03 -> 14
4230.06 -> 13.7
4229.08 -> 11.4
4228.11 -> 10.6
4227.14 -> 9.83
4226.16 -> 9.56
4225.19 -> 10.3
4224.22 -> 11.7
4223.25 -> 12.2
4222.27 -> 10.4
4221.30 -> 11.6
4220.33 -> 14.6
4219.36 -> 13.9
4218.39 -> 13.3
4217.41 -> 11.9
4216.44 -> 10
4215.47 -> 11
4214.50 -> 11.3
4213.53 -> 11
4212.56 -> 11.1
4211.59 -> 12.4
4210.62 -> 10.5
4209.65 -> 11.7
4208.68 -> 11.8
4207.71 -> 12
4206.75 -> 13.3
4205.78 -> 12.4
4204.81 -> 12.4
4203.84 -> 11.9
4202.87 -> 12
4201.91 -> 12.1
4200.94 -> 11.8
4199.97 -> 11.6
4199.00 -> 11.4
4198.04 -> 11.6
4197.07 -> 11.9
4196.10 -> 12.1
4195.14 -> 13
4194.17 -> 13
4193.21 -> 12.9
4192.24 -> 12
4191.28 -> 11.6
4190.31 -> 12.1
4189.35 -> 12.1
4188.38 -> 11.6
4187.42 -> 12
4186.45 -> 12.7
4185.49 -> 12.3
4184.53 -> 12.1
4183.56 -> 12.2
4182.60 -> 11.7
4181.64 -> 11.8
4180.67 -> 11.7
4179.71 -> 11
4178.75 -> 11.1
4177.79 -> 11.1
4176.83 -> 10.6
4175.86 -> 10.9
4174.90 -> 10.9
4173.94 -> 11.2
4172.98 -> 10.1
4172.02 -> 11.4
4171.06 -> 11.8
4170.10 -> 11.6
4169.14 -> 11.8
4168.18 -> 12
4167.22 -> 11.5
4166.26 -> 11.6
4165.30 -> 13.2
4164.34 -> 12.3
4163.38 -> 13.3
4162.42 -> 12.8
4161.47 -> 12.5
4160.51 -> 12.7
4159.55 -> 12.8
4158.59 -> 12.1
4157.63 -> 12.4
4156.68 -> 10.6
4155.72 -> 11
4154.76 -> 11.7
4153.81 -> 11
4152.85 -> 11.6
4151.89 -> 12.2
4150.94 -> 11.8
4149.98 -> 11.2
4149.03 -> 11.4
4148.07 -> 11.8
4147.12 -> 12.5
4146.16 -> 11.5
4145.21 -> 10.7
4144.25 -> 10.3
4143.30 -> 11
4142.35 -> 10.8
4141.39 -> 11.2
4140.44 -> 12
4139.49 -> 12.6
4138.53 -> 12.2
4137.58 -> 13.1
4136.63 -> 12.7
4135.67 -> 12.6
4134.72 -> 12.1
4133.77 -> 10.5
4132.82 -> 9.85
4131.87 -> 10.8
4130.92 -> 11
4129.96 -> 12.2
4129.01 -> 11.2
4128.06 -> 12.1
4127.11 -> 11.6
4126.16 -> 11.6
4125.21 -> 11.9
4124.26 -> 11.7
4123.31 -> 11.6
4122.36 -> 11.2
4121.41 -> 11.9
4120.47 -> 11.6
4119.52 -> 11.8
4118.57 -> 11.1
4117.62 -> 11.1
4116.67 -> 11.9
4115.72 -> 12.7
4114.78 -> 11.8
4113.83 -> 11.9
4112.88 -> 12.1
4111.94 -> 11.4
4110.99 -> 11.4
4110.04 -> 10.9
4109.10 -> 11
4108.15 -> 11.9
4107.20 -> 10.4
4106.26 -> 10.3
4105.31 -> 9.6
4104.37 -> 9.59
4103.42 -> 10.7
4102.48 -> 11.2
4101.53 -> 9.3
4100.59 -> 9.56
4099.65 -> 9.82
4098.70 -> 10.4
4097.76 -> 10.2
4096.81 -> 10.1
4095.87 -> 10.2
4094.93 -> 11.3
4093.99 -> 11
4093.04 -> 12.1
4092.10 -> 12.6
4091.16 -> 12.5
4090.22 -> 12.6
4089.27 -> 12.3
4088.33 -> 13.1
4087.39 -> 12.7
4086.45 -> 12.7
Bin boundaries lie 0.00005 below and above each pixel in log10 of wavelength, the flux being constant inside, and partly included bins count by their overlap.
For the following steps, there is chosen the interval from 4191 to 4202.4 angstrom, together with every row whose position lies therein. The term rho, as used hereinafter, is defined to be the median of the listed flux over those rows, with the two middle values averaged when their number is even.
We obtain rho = 11.95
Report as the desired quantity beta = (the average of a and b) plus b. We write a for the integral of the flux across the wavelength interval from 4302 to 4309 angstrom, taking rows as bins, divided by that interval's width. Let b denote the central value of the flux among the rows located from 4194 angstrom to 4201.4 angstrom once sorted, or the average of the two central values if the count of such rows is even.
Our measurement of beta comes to 22.5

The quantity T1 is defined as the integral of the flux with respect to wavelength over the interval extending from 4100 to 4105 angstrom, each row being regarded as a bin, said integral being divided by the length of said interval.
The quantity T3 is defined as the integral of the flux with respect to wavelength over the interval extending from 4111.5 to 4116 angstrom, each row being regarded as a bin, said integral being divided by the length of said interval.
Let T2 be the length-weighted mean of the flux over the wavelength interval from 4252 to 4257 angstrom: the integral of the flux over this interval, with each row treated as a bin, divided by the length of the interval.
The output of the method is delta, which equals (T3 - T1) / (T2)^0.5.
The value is 0.5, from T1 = 10.1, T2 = 12.3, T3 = 12.0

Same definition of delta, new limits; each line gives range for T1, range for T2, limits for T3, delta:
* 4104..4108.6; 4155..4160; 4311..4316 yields 0.4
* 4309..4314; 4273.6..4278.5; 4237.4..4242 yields 0.7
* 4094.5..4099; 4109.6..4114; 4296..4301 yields 0.1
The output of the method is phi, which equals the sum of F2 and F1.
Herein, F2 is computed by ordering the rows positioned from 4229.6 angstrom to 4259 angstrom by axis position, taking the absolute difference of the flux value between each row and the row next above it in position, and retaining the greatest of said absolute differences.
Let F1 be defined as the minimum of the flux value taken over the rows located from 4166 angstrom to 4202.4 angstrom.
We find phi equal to 12.4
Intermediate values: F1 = 10.1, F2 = 2.30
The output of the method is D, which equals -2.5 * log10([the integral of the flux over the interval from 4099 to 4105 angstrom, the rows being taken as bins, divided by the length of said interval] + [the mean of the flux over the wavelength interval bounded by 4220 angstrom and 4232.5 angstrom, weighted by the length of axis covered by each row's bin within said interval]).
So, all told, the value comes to -3.35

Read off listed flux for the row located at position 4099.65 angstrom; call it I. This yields 9.82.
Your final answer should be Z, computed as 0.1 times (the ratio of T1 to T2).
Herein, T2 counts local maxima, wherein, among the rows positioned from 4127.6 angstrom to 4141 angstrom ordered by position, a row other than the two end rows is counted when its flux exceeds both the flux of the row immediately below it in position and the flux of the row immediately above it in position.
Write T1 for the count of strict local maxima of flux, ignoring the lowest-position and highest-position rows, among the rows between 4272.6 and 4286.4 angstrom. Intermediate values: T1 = 3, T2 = 3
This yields 0.10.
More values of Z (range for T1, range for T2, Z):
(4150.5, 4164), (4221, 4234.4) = 0.20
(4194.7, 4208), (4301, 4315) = 0.05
